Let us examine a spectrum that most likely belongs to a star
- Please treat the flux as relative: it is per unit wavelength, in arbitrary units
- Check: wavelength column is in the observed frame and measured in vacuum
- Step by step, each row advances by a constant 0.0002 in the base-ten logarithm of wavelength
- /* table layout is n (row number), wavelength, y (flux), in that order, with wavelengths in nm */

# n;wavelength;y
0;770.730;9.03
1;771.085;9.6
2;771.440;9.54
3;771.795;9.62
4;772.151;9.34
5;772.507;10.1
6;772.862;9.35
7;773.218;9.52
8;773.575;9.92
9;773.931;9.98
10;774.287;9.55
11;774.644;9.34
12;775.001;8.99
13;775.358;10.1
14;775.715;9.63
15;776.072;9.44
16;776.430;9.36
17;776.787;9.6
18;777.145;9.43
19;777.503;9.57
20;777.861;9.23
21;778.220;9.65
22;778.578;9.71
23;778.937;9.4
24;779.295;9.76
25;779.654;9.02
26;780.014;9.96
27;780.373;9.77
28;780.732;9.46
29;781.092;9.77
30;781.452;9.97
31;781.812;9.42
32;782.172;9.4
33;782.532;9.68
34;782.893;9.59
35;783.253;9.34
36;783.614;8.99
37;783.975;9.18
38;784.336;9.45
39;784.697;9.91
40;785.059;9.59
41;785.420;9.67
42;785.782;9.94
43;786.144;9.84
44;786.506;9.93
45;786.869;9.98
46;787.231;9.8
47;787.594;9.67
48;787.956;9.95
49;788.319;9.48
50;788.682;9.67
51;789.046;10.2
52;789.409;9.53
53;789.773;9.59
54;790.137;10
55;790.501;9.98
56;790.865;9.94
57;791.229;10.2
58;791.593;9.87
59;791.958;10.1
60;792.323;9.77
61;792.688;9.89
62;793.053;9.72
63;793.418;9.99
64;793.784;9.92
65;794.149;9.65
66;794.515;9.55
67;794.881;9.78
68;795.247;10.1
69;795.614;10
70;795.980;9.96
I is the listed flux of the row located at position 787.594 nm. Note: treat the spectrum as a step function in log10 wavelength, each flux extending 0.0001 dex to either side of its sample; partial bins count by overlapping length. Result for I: 9.67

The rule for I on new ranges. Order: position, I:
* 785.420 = 9.67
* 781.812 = 9.42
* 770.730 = 9.03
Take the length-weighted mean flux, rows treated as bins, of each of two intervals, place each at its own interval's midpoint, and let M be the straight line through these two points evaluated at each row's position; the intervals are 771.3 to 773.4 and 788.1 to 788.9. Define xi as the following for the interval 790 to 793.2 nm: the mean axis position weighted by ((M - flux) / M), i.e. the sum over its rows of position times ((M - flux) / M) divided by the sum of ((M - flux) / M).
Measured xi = 791.36 nm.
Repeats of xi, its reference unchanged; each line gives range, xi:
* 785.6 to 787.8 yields 786.51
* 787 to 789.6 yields 788.30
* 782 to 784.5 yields 783.59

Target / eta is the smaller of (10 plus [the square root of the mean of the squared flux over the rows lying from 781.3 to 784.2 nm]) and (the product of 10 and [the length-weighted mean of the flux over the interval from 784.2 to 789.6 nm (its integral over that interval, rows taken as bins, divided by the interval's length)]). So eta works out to 19.5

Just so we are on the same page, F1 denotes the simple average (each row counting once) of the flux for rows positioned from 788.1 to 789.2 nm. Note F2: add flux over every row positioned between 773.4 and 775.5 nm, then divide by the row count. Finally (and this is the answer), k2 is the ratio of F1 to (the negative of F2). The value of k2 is -1.014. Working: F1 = 9.78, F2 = 9.6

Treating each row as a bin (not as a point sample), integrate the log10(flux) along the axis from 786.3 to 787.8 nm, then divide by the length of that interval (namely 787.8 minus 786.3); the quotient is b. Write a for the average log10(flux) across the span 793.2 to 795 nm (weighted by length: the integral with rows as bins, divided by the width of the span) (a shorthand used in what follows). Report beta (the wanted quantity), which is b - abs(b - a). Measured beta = 0.990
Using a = 0.990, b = 0.993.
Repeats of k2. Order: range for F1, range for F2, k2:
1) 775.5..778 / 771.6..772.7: -0.977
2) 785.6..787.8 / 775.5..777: -1.037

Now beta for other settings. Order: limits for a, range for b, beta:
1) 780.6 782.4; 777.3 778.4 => 0.971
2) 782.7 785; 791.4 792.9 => 0.974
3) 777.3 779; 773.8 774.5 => 0.978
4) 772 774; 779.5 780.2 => 0.968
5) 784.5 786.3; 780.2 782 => 0.981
